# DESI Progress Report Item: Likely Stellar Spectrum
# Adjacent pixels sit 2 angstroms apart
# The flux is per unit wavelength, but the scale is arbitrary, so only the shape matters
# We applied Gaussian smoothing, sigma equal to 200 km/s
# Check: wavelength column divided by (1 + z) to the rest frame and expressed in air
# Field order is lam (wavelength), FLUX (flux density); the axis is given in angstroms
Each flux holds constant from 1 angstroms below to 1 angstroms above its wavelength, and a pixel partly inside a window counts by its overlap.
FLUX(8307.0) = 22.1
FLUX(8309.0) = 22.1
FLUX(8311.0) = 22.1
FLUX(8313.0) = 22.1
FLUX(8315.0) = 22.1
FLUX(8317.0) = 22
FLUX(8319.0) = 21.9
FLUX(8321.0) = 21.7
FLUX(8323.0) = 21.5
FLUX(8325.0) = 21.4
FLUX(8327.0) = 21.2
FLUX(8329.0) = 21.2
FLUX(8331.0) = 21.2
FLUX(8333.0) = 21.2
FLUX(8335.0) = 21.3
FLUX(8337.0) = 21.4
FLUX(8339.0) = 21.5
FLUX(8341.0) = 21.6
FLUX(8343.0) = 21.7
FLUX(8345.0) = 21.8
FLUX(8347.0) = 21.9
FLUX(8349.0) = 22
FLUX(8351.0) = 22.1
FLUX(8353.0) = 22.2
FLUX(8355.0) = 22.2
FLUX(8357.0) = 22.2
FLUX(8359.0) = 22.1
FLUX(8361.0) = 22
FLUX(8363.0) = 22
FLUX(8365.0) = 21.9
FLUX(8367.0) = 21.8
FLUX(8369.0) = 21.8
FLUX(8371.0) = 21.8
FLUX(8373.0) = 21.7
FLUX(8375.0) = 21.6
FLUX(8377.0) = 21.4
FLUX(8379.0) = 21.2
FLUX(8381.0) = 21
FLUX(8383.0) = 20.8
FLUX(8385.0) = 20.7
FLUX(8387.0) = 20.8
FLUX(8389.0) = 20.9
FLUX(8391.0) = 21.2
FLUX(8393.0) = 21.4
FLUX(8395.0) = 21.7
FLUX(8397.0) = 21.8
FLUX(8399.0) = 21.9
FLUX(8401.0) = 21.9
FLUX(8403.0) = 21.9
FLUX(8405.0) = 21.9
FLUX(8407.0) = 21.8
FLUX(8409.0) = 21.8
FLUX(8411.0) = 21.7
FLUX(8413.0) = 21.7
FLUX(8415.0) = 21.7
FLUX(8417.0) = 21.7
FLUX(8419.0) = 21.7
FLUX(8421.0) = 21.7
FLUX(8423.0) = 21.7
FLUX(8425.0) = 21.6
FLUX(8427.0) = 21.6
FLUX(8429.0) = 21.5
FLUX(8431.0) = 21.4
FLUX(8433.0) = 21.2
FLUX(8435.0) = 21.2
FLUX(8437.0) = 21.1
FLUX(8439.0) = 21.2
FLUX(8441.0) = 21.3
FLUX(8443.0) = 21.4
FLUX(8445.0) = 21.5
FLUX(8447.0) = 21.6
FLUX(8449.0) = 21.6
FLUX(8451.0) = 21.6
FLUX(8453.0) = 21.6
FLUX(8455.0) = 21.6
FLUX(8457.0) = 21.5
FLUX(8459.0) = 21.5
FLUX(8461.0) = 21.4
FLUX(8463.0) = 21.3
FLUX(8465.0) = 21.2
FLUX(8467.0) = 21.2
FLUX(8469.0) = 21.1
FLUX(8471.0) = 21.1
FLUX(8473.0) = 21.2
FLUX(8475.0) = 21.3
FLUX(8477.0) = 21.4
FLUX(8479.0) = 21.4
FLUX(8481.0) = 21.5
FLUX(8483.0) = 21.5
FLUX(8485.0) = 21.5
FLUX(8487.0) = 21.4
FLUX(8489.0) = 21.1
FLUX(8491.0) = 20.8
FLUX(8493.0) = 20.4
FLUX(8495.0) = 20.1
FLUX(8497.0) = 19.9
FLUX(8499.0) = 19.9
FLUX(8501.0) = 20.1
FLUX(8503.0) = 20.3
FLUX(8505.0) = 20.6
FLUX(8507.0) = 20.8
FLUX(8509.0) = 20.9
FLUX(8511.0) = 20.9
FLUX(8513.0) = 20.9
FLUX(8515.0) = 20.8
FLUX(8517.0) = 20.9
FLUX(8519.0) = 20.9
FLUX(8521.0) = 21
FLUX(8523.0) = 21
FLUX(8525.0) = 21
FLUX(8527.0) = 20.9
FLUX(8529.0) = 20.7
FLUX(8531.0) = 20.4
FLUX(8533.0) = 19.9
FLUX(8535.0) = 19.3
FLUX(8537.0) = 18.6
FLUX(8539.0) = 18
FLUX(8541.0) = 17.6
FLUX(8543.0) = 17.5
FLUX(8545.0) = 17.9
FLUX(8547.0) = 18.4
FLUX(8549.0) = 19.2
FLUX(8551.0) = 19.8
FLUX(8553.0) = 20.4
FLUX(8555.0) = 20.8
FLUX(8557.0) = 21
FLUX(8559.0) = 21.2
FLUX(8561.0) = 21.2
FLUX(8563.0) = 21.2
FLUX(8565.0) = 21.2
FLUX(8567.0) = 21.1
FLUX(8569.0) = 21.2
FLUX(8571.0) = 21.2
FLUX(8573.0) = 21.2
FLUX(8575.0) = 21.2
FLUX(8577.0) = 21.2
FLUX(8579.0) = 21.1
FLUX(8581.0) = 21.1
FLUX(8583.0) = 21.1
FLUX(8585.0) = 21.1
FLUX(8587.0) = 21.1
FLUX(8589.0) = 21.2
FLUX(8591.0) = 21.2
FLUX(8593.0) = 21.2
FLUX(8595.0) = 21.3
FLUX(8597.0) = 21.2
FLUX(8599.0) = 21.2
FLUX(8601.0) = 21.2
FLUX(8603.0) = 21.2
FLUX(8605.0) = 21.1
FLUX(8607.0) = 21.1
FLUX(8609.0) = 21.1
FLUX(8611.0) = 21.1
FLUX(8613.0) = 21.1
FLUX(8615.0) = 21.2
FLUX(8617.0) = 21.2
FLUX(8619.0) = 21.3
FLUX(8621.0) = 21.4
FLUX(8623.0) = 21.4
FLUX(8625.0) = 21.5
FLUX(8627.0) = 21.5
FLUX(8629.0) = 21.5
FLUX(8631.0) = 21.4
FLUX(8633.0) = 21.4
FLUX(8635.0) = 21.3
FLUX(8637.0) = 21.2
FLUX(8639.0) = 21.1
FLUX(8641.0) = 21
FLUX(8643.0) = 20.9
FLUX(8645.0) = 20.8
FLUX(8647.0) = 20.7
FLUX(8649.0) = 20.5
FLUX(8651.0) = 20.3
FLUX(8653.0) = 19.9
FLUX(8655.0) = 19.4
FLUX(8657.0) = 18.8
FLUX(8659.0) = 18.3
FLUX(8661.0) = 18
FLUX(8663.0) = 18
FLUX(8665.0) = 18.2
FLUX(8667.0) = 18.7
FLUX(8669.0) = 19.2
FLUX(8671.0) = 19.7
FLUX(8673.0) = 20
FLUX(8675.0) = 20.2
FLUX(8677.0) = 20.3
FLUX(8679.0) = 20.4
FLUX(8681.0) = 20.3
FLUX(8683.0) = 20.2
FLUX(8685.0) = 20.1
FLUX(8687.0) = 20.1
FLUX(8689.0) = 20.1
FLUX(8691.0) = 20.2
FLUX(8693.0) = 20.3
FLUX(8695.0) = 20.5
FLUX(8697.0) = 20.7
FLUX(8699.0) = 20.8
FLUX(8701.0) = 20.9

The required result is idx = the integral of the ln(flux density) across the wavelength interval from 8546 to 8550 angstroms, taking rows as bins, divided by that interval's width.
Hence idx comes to 2.93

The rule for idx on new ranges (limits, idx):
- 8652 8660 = 2.95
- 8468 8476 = 3.05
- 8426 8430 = 3.07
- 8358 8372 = 3.09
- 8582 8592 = 3.05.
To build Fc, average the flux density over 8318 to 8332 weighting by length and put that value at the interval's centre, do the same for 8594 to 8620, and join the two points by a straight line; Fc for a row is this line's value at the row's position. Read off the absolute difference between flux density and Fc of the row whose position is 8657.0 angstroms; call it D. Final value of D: 2.3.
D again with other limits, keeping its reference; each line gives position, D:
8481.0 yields 0.2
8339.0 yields 0.1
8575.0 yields 0.0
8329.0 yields 0.2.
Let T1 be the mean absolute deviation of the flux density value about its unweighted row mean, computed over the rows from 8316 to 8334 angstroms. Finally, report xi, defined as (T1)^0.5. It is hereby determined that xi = 0.51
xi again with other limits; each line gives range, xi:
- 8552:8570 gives 0.45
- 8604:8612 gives 0.00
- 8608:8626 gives 0.36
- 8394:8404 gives 0.27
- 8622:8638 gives 0.27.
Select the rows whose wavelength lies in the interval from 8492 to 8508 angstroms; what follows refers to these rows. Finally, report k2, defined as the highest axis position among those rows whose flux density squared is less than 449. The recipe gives 8507.0 angstroms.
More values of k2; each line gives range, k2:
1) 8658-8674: 8673.0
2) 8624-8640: 8639.0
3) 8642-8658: 8657.0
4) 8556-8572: 8567.0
